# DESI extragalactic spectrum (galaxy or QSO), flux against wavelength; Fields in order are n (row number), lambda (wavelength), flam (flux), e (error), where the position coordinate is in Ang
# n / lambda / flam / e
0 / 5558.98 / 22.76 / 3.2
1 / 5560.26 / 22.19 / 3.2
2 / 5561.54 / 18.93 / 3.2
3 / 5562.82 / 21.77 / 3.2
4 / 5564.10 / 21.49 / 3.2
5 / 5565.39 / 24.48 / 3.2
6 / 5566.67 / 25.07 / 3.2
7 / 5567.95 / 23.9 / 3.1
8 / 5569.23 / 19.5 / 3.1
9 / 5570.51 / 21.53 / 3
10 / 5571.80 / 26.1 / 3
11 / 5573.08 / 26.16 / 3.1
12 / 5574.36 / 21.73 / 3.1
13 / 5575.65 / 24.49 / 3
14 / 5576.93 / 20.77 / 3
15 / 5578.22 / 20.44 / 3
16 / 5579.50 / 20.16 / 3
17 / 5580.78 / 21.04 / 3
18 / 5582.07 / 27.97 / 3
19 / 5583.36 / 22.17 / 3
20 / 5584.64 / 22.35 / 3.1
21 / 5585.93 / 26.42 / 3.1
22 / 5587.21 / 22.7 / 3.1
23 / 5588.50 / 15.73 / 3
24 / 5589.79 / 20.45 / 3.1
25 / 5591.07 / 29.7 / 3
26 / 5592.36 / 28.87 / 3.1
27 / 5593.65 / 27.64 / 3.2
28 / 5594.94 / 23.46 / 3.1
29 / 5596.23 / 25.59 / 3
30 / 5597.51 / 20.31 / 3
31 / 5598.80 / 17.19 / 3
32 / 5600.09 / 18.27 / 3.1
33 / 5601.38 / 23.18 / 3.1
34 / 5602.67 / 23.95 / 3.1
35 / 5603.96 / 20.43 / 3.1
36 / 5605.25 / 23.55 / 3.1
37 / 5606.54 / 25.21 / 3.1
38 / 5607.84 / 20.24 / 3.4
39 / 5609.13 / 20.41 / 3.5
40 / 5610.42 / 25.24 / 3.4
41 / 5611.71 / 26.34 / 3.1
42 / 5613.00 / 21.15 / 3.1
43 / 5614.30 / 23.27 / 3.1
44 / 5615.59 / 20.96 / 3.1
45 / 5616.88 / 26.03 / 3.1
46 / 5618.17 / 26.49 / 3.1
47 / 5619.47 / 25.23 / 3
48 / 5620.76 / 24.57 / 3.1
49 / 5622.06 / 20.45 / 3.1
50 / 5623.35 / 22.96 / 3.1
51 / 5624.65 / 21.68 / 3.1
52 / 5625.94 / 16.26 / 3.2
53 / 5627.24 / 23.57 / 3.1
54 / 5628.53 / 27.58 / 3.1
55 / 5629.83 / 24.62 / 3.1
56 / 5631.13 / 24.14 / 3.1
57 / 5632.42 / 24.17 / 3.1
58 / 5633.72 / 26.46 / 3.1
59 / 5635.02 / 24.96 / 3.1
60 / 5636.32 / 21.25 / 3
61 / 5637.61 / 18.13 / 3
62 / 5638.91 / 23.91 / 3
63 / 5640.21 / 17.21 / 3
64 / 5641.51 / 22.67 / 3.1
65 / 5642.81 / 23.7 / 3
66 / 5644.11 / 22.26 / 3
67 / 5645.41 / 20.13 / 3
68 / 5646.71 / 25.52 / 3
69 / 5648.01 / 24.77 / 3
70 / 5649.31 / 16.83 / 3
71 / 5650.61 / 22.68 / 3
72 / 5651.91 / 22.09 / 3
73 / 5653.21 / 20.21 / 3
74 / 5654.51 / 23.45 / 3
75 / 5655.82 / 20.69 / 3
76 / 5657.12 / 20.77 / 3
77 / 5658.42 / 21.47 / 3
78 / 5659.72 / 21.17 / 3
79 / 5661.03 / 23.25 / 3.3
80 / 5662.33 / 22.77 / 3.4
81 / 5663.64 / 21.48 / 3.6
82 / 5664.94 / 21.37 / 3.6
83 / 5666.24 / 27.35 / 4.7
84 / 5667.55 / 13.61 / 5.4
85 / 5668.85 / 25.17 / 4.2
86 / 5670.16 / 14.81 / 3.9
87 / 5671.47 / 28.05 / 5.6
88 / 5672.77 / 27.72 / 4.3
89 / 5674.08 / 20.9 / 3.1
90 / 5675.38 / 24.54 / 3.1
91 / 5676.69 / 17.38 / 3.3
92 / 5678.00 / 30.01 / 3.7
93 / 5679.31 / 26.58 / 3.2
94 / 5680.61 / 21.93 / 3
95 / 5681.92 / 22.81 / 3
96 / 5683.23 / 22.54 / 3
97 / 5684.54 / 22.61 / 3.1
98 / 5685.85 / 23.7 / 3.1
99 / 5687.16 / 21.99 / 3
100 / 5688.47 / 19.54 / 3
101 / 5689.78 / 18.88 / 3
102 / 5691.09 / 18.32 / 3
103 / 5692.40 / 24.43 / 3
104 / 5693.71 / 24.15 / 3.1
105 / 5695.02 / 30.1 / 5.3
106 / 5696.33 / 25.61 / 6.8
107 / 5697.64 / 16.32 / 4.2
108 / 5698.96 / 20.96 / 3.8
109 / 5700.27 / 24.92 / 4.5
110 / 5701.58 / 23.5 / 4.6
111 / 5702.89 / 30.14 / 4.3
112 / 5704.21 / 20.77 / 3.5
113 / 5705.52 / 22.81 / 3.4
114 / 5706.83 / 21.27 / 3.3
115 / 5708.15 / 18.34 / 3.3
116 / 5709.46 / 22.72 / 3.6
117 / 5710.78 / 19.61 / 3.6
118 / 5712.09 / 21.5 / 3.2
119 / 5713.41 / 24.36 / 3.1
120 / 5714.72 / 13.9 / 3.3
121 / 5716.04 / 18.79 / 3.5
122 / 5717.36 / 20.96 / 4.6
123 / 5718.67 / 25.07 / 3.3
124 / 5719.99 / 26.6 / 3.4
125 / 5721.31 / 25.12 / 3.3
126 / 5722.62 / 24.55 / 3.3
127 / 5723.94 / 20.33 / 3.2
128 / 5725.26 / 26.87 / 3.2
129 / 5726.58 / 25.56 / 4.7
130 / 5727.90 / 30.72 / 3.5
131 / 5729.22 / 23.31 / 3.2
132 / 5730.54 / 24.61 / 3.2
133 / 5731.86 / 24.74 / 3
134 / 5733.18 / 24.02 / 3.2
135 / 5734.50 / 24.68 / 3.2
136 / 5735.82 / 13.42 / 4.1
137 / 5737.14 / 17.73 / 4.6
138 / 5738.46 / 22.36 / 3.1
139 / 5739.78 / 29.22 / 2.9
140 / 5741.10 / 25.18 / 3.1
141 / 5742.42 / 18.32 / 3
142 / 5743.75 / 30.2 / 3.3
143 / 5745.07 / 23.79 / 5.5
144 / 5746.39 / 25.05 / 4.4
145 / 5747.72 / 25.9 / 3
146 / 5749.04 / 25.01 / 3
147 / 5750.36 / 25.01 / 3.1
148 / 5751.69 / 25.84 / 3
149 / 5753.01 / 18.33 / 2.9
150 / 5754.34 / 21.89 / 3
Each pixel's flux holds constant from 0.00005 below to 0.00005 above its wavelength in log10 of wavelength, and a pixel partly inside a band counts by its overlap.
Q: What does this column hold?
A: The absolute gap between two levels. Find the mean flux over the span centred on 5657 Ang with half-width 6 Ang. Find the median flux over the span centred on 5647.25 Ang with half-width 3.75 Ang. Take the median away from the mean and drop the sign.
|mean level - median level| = 0.7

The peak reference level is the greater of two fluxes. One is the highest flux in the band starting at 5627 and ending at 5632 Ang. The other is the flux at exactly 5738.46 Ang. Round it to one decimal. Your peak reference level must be 27.6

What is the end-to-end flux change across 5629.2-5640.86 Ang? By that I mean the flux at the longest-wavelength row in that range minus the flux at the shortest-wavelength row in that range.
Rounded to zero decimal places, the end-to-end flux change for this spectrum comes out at -7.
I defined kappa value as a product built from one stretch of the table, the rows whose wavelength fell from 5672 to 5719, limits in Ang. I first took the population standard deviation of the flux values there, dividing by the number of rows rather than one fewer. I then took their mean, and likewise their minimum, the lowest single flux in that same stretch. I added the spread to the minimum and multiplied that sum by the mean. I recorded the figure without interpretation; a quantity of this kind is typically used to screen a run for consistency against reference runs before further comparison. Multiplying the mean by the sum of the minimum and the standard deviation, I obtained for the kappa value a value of 395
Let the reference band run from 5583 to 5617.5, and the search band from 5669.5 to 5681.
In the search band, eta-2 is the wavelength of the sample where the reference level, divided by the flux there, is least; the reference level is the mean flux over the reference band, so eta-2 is 5678.00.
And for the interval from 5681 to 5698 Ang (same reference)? 5695.02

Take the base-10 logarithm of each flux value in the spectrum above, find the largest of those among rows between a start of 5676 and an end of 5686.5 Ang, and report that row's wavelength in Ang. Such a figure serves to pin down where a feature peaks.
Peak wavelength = 5678.00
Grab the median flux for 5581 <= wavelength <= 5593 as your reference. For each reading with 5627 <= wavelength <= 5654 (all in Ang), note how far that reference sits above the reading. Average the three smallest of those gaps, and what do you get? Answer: -3.8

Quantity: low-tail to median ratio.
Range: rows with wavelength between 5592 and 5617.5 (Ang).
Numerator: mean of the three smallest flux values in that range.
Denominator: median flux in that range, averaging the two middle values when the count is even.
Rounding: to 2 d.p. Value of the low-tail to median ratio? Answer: 0.79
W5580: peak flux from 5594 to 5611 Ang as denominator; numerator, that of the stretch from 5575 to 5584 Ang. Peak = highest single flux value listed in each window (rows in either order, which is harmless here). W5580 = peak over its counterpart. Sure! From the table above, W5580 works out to 1.09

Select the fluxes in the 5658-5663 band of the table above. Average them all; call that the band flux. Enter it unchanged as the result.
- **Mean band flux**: 22.2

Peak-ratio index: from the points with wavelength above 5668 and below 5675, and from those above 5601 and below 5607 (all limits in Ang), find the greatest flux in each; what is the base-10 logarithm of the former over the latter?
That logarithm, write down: 0.046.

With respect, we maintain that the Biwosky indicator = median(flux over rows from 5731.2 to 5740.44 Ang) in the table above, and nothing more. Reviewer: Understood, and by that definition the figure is 24.0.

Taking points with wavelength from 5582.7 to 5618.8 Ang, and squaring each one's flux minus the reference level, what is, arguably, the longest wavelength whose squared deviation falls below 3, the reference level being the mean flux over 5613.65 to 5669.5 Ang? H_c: 5615.59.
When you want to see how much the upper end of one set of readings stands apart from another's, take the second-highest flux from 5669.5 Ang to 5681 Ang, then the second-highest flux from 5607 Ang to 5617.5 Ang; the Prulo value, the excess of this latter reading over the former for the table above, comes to -2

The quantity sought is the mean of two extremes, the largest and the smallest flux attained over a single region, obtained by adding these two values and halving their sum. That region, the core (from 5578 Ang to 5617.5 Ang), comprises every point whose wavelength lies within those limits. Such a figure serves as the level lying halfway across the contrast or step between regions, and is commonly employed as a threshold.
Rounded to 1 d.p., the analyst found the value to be 22.7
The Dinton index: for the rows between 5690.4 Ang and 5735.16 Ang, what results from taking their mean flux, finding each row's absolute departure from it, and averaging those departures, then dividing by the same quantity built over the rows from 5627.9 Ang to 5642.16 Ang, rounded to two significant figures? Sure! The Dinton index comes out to 1.2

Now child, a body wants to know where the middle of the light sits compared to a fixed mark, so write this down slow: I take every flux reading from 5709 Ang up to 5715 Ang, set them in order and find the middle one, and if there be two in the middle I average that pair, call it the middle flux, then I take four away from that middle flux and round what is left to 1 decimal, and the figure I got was 17.5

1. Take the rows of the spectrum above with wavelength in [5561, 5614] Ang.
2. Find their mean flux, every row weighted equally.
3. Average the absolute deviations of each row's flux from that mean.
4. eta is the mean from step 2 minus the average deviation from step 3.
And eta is 20.2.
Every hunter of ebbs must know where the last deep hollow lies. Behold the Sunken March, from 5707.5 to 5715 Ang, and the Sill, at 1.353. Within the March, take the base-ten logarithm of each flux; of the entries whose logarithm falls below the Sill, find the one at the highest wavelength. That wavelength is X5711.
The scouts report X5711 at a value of 5714.72 Ang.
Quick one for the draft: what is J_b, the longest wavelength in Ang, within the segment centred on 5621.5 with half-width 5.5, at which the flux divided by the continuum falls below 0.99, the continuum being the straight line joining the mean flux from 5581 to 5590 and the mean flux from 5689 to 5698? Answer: 5625.94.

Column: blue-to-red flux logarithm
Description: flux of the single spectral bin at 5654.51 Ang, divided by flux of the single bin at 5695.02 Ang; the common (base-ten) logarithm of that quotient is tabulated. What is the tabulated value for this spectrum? -0.11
